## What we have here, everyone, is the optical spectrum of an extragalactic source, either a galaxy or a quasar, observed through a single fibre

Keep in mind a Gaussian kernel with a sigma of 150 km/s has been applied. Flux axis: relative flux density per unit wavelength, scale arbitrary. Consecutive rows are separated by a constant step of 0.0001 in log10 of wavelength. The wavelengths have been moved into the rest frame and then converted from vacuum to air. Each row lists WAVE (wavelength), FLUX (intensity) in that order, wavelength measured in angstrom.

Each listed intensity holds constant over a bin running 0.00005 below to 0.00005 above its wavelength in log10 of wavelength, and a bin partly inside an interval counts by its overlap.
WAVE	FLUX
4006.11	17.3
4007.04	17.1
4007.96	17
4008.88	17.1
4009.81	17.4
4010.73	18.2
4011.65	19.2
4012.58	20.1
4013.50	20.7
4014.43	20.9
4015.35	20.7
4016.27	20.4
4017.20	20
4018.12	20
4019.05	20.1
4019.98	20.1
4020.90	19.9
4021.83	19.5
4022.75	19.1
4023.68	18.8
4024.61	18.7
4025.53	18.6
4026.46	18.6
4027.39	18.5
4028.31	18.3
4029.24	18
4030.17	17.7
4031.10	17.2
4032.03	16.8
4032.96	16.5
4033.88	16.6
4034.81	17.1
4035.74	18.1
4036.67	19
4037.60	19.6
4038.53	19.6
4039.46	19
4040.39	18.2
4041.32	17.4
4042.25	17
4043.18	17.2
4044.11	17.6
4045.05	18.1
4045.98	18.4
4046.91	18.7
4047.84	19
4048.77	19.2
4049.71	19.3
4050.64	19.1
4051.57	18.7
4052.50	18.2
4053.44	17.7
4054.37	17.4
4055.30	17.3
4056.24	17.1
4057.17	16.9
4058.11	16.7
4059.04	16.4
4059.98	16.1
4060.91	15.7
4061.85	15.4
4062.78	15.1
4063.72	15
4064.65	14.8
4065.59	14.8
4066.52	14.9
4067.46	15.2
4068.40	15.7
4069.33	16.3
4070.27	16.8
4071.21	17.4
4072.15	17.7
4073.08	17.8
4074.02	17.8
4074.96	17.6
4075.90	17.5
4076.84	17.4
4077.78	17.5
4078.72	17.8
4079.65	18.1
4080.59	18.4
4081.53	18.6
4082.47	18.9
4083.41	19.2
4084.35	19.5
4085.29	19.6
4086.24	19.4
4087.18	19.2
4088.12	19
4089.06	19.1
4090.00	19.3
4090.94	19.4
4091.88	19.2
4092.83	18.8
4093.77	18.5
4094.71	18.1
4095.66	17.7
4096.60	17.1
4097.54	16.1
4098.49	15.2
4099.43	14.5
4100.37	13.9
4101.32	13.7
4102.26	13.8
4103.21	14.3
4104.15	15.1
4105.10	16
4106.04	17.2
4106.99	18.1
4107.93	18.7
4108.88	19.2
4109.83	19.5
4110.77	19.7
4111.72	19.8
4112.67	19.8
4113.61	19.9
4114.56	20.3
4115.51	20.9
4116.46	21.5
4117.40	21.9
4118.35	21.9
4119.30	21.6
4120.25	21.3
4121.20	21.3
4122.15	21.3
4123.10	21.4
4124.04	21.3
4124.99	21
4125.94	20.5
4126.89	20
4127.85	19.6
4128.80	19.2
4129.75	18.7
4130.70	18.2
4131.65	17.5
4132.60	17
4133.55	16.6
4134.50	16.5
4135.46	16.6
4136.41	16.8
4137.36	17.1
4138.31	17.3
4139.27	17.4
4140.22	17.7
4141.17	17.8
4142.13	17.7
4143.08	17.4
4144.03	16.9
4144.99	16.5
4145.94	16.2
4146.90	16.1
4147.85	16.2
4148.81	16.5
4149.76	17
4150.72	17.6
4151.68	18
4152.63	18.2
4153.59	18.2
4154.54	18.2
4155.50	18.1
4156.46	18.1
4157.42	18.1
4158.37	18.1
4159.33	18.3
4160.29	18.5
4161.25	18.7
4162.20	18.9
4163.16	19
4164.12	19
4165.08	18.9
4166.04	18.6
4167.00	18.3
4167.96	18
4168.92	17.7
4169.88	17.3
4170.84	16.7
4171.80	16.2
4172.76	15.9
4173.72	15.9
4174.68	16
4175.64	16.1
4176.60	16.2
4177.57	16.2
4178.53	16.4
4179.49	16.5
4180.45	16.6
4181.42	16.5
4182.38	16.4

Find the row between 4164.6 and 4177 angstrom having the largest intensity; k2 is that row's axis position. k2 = 4165.08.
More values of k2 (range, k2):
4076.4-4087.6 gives 4085.29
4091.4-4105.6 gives 4091.88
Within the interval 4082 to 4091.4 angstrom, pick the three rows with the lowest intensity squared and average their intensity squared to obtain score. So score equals 361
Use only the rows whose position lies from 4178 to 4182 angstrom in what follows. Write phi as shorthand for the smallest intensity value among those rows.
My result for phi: 16.4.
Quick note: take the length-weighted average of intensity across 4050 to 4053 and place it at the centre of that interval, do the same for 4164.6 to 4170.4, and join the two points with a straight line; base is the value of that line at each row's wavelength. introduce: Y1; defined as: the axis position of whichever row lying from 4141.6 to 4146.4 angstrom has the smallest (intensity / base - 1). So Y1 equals 4145.94 angstrom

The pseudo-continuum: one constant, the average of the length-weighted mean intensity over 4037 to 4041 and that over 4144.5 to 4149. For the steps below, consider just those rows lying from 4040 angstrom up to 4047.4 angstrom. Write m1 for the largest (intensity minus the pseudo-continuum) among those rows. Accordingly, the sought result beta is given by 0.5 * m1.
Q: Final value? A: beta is 0.52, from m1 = 1.0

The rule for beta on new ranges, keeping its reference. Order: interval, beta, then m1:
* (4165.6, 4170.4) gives 0.47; 0.9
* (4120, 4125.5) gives 1.87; 3.7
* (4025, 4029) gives 0.47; 0.9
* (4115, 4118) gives 2.12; 4.2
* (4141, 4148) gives 0.07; 0.1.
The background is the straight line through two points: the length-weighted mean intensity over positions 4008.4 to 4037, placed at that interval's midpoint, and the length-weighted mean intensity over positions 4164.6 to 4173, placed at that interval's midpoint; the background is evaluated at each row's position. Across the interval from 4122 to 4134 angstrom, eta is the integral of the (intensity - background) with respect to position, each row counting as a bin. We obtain 18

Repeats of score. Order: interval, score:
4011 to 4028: 345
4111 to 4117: 393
